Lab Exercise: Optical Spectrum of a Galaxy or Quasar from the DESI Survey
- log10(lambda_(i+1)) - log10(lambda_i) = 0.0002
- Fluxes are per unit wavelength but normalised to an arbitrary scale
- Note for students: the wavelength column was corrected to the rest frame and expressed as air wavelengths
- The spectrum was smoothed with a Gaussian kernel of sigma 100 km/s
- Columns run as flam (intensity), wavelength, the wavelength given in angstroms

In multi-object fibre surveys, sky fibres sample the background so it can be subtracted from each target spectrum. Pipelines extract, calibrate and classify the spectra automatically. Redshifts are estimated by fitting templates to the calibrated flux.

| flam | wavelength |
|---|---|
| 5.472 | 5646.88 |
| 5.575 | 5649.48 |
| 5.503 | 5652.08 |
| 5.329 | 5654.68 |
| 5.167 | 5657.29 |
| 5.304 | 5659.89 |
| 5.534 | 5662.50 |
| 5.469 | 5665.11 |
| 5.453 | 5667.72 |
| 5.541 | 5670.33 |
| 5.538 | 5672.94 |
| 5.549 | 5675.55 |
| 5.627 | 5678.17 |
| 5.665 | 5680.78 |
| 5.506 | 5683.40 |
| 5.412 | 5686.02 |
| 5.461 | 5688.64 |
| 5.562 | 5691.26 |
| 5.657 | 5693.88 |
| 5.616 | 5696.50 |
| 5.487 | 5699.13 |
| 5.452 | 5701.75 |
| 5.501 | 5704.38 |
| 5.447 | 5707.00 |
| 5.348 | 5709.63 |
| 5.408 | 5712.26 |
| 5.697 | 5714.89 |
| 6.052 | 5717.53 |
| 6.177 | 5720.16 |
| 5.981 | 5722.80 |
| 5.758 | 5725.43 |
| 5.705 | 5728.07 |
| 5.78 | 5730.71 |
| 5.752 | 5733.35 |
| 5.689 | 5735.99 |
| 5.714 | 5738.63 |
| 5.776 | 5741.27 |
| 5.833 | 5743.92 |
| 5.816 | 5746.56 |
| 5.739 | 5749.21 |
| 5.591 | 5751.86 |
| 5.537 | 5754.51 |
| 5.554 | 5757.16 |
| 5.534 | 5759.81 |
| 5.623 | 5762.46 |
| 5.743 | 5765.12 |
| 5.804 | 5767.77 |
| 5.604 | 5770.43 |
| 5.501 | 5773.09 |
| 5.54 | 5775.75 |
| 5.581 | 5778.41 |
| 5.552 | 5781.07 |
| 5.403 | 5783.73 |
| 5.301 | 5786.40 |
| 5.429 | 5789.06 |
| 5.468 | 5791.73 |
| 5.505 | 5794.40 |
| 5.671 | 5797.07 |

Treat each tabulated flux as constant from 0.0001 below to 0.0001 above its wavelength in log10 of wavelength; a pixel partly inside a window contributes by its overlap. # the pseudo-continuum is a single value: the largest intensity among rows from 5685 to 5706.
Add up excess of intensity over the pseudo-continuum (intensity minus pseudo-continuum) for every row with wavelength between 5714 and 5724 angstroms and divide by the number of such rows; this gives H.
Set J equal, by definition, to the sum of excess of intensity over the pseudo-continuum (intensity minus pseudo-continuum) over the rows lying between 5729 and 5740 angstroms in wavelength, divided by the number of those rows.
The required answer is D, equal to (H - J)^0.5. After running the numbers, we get 0.49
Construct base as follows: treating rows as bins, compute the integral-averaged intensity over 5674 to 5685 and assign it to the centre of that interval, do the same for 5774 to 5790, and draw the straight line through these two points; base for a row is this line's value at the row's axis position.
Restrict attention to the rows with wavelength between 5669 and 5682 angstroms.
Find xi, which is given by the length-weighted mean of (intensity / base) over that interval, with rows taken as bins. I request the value 1.00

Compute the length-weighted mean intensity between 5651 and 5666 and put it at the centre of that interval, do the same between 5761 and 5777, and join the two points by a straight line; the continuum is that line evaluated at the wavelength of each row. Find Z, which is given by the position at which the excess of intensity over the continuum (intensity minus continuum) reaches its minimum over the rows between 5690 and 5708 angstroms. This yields 5707.00 angstroms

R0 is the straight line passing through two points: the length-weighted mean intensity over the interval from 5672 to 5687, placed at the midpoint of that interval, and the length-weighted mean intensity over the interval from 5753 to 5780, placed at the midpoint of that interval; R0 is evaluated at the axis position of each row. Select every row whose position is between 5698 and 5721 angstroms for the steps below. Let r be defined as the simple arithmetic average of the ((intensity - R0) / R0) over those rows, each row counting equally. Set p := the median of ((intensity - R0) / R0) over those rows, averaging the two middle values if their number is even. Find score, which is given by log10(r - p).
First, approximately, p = -0.014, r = 0.009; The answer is -1.6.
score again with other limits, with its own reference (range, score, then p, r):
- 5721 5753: -3.6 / 0.031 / 0.032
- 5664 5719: -2.2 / -0.009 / -0.002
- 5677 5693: -2.9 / -0.004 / -0.003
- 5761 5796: -3.7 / -0.012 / -0.012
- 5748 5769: -2.2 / 0.002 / 0.008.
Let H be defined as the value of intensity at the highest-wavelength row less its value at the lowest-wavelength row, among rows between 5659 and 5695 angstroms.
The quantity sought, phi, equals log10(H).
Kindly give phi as -0.45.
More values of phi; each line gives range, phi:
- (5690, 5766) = -0.74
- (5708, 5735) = -0.39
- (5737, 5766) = -1.54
